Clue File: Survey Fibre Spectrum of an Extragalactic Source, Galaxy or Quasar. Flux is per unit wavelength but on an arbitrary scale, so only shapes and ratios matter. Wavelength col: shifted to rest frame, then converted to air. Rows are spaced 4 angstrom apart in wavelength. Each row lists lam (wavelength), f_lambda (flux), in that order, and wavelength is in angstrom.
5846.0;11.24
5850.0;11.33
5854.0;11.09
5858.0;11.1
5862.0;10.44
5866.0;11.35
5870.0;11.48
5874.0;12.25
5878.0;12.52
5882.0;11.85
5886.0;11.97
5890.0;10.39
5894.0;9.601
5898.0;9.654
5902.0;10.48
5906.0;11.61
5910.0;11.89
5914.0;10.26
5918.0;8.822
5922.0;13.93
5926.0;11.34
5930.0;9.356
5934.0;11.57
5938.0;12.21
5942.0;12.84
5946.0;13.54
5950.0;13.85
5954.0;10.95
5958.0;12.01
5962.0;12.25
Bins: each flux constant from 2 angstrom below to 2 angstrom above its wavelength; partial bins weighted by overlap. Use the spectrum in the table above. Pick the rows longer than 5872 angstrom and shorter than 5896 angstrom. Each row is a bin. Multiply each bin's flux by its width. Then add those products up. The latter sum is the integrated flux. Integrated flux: 274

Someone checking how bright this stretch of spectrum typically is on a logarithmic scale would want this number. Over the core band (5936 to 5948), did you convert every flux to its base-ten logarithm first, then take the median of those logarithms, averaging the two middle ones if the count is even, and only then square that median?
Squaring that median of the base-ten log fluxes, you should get 1.23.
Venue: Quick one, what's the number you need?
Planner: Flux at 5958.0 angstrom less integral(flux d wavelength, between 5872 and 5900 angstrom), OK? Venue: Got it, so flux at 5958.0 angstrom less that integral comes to -300.9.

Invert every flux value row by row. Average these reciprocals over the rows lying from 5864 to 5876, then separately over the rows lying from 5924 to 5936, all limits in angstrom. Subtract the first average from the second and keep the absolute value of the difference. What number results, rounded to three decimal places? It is 0.008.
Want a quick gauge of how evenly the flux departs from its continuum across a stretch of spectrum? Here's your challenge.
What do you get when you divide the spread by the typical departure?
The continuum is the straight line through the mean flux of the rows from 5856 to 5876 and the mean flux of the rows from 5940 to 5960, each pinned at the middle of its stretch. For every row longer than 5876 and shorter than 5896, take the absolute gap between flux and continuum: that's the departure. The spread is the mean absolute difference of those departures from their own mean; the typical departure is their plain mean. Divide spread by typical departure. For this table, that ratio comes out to 0.56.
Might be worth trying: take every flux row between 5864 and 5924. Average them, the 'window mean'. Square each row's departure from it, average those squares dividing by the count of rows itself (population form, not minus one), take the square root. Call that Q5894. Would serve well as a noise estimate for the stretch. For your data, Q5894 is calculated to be 1.28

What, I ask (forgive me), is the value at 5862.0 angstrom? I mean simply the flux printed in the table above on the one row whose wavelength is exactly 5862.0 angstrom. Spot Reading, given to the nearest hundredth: 10.44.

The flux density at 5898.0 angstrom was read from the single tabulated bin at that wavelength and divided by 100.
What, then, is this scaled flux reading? 0.097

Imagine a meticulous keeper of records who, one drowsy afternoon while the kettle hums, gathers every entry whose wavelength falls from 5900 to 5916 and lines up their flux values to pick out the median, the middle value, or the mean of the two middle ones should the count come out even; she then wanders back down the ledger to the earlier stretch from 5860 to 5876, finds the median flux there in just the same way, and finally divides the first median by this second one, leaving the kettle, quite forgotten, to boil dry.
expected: 0.97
